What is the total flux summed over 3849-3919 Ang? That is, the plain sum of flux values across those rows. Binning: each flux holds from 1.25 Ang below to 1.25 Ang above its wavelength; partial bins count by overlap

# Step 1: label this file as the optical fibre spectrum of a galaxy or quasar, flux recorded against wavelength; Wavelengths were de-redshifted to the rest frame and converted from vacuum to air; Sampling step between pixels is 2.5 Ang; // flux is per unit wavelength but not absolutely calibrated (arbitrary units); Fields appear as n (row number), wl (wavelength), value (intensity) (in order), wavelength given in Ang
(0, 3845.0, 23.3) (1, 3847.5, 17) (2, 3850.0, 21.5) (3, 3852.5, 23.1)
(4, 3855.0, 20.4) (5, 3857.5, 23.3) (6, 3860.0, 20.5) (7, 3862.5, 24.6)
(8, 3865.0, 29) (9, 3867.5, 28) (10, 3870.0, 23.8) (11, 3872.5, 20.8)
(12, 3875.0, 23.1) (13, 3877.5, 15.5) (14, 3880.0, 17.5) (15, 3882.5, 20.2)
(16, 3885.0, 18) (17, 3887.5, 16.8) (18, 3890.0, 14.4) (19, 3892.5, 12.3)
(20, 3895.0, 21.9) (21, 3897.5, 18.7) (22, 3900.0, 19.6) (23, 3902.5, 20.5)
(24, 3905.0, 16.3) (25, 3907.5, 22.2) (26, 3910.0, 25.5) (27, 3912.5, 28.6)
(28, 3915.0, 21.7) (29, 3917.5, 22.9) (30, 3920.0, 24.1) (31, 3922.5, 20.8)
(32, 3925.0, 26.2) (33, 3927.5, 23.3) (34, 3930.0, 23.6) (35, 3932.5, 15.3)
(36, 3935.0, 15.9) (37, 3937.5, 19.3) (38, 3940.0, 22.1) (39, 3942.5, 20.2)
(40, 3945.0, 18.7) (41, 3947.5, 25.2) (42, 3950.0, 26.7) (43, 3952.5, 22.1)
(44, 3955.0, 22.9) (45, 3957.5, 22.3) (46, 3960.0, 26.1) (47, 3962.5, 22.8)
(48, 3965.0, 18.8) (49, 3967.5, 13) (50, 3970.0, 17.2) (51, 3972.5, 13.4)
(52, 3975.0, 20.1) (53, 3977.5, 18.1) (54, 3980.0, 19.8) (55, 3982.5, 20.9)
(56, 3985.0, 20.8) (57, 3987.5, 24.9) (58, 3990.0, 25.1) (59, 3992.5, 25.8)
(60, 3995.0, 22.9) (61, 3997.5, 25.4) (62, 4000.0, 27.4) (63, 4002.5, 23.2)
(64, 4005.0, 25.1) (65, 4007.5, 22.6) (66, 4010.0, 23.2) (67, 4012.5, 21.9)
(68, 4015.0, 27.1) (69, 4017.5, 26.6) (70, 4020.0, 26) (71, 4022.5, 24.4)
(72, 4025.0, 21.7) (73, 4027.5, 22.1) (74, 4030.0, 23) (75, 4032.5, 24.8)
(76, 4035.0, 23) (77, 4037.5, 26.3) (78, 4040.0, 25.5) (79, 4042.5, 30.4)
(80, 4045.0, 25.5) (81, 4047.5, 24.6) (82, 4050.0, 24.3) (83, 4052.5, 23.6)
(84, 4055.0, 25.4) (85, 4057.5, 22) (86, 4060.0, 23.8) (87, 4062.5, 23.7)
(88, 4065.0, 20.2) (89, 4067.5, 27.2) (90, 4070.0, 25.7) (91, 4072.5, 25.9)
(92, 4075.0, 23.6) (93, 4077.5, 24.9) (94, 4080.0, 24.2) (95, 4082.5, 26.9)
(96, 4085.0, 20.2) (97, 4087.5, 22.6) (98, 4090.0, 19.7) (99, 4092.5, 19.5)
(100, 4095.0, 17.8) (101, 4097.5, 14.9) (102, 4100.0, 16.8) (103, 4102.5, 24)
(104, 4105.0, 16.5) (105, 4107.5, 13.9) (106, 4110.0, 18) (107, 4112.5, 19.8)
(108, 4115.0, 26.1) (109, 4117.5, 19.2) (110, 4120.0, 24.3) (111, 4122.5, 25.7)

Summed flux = 591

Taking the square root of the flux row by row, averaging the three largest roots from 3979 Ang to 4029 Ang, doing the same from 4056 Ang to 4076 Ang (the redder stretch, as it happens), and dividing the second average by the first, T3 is 0.99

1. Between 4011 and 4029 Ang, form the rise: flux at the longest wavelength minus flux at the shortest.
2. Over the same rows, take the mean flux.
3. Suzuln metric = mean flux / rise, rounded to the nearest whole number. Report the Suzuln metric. 121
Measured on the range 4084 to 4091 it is -42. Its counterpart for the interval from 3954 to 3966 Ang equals -6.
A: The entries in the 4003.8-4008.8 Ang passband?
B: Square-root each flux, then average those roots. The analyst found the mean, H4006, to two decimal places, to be 4.88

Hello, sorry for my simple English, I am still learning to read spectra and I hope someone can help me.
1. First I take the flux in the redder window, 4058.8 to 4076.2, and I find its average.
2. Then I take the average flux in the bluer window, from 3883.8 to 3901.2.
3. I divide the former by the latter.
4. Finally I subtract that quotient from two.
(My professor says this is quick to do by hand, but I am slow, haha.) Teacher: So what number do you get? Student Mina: 0.60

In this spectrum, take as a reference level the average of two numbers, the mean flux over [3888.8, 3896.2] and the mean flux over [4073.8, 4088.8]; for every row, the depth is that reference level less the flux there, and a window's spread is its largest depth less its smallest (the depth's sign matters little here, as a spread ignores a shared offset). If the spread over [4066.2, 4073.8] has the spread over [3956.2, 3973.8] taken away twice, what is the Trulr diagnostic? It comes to -25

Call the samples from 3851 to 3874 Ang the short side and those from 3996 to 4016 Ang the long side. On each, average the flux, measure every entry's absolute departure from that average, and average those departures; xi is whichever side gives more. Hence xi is 2.3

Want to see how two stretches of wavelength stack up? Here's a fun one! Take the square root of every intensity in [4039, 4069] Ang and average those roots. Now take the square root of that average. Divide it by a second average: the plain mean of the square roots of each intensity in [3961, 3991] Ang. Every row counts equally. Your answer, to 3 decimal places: 0.506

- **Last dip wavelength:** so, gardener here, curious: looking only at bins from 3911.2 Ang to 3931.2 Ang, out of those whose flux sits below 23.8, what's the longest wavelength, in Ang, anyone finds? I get 3930.0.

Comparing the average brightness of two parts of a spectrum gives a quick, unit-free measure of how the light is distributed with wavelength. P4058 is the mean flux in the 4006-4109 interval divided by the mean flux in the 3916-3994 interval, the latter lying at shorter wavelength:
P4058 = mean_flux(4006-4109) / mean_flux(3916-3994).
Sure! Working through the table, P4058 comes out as 1.09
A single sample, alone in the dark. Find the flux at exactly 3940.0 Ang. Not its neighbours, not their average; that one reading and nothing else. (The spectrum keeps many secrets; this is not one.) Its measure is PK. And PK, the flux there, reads 22.1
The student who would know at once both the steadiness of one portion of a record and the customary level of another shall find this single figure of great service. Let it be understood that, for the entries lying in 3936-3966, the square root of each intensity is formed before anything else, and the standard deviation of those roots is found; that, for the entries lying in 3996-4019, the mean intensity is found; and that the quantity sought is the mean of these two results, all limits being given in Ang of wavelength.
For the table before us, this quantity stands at 12.5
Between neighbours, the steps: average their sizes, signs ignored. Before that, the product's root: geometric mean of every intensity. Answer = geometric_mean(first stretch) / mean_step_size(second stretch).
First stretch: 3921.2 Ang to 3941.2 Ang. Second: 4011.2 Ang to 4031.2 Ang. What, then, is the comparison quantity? 12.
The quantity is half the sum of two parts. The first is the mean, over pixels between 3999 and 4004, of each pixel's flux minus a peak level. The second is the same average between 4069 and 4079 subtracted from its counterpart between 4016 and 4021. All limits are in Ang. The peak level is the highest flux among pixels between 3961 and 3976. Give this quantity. 1.9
